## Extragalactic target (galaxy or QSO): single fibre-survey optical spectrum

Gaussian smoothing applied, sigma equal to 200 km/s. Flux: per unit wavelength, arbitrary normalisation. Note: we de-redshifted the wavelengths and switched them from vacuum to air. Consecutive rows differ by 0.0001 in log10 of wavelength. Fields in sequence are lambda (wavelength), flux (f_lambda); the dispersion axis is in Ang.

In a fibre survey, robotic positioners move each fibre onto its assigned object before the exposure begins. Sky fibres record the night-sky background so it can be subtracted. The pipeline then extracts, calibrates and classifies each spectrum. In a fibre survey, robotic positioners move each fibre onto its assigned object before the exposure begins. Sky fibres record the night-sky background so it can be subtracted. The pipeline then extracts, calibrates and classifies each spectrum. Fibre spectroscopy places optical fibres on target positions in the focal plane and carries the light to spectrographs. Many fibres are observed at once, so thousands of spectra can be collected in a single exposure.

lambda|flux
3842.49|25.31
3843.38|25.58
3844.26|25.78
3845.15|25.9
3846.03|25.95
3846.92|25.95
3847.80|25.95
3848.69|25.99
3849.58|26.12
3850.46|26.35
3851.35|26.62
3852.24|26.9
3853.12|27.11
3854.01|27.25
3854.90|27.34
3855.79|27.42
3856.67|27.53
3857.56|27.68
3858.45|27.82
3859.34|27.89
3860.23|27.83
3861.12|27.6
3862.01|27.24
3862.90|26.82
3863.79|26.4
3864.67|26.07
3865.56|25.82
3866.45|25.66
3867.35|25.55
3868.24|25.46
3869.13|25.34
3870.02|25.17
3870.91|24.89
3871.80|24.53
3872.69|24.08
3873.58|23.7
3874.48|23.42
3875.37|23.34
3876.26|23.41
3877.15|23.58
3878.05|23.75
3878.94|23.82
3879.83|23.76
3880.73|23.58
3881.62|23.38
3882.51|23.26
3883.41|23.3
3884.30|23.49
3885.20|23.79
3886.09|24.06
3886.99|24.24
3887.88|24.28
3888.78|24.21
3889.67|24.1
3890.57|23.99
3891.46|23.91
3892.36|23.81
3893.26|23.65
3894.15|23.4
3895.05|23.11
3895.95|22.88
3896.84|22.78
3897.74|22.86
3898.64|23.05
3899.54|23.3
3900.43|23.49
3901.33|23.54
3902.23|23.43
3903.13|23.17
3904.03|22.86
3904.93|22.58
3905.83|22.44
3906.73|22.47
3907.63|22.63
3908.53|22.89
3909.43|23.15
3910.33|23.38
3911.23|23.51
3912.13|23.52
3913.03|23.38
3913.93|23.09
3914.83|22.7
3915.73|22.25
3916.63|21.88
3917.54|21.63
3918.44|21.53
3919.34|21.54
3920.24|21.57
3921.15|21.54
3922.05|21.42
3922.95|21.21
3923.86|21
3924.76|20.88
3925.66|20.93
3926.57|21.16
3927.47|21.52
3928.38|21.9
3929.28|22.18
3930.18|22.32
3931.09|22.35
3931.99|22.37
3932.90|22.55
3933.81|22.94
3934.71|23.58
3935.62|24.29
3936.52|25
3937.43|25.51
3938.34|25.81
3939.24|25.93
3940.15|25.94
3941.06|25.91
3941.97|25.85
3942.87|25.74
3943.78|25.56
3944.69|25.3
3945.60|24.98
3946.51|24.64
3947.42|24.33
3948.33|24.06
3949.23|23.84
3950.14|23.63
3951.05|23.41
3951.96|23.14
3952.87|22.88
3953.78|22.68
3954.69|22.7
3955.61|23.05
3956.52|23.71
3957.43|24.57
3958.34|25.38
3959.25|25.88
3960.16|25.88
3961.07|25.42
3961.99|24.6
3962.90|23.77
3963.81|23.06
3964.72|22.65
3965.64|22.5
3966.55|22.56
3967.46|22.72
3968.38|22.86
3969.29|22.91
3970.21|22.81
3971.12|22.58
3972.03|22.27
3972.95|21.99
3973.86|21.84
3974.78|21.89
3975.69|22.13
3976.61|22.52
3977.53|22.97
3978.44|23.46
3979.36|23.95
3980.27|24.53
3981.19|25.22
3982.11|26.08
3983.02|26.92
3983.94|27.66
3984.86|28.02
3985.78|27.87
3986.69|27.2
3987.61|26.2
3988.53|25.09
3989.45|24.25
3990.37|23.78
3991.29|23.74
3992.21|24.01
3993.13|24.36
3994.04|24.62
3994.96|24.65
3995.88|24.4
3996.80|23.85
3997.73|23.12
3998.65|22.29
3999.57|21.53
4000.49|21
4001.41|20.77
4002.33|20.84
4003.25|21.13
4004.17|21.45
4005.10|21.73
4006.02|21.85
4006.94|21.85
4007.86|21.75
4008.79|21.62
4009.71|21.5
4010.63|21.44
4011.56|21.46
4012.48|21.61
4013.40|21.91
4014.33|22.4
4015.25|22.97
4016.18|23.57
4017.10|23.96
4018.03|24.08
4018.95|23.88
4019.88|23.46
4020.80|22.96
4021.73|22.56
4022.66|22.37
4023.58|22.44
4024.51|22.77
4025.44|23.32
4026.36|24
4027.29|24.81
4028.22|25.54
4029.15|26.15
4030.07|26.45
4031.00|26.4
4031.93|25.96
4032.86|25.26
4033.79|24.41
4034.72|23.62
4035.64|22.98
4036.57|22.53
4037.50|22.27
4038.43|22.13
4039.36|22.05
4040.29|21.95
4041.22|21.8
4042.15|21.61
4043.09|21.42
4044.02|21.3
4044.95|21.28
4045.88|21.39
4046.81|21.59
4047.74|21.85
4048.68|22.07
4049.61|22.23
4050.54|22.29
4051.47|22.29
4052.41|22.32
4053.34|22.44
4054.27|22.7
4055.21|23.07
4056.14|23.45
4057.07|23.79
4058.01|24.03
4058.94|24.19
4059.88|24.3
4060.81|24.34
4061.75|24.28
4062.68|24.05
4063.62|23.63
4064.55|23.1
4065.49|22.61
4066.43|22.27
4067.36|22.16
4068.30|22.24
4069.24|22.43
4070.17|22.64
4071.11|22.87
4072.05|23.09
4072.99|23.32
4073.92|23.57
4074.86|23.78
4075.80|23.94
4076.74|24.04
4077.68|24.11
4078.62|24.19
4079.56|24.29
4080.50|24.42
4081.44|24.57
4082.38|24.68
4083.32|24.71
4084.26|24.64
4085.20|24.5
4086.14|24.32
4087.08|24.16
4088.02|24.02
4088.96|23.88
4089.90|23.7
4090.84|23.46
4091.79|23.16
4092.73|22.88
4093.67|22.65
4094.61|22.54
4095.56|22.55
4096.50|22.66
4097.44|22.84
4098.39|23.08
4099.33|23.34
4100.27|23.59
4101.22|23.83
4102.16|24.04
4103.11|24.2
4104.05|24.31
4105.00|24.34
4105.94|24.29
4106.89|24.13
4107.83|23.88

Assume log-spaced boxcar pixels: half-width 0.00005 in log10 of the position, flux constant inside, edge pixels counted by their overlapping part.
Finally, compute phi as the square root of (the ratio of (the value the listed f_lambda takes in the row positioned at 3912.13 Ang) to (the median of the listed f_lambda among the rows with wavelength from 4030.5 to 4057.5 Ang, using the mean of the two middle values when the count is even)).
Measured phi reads 1.03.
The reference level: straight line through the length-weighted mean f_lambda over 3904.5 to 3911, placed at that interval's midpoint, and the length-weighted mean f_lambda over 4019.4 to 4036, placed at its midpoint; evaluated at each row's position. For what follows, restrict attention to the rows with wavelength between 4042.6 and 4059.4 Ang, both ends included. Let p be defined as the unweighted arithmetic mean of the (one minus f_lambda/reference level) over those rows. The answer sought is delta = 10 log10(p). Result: -11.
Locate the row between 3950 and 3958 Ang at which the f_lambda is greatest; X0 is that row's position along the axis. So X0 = 3957.43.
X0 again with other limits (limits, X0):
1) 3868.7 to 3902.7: 3869.13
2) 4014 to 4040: 4030.07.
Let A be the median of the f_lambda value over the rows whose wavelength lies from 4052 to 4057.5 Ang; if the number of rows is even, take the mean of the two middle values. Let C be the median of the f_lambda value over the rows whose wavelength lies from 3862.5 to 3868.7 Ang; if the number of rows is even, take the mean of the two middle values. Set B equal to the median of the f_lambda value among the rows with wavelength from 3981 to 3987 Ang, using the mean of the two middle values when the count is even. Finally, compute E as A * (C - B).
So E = -32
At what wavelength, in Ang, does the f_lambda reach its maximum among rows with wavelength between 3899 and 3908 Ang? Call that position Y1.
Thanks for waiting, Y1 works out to 3901.33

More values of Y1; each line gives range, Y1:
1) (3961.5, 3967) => 3961.99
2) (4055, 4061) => 4060.81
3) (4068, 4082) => 4081.44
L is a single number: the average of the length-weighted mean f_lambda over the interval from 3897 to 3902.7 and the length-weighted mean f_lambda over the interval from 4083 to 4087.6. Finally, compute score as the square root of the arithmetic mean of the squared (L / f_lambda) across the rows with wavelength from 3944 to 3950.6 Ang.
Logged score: 0.98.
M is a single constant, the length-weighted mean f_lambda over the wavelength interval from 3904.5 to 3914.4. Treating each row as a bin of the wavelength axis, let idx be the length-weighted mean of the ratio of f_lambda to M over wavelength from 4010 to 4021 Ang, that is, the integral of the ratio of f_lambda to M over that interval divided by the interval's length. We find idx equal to 0.99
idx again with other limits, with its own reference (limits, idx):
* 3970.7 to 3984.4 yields 1.03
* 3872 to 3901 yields 1.03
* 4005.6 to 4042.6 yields 1.01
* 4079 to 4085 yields 1.07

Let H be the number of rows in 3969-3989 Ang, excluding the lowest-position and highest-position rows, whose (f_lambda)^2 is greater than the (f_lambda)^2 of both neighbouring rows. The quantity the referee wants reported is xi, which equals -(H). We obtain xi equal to -1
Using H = 1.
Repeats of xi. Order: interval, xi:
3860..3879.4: 0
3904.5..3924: -2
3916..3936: -1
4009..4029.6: -1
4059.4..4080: -1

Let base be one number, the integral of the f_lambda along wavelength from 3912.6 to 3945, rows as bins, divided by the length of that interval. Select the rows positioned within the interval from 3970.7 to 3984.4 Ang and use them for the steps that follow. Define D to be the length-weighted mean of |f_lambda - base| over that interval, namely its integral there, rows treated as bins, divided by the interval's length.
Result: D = 1.52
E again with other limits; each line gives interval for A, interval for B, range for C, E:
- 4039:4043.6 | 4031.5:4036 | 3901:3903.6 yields -21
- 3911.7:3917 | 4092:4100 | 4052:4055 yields -7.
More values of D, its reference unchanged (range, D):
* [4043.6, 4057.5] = 0.94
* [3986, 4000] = 1.51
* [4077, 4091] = 1.20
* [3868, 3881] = 1.05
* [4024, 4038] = 1.59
